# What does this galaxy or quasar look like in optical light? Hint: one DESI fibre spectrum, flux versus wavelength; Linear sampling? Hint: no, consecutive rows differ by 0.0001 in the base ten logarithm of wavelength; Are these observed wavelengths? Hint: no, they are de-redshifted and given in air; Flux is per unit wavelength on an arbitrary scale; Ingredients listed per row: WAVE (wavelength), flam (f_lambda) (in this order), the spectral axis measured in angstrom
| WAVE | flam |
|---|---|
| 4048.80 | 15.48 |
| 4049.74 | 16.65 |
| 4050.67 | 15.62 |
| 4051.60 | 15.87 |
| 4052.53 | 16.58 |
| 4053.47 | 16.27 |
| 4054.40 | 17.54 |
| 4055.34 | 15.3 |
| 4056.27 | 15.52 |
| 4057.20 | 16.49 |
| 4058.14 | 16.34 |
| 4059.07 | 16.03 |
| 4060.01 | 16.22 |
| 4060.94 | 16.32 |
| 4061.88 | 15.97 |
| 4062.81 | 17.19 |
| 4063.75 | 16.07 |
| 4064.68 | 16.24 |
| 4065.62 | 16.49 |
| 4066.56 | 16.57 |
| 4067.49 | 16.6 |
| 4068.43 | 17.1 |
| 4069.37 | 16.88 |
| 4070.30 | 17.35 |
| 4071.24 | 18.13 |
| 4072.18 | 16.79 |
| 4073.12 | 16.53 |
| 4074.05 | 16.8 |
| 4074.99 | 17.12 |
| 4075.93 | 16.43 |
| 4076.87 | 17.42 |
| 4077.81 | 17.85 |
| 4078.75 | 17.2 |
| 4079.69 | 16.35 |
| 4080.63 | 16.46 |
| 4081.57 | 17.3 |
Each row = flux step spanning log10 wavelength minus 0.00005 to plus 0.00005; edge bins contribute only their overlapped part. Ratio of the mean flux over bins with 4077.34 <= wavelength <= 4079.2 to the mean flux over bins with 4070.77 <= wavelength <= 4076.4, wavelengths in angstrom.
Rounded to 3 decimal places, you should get 1.033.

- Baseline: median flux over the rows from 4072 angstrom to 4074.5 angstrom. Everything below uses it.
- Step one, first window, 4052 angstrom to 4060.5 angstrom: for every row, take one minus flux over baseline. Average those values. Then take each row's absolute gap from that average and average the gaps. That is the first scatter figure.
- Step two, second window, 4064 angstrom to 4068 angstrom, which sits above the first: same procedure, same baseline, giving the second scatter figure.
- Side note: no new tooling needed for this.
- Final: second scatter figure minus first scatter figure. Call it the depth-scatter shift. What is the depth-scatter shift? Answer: -0.019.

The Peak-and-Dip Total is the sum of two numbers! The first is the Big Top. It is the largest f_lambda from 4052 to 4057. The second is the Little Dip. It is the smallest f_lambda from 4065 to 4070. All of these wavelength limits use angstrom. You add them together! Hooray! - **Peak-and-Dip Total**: 34.0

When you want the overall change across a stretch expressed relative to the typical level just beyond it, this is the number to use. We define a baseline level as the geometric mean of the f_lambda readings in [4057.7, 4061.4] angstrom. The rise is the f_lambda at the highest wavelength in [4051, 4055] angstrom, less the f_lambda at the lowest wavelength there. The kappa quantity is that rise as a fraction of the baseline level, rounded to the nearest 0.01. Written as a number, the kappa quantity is 0.10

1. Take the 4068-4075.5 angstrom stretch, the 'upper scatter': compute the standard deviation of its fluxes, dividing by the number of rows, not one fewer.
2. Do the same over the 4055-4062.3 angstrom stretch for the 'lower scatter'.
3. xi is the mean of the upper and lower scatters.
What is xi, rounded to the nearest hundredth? 0.42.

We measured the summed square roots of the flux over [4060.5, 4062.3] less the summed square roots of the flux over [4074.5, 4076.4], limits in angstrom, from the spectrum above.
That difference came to -0.15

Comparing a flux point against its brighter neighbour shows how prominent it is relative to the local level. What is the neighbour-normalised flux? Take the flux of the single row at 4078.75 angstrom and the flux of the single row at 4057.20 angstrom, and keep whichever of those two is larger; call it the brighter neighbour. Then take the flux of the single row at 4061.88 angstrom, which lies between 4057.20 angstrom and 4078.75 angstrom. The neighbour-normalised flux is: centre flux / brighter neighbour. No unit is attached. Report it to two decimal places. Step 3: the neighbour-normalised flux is 0.93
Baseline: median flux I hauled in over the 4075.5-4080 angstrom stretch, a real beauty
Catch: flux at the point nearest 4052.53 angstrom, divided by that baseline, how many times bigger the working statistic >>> 0.964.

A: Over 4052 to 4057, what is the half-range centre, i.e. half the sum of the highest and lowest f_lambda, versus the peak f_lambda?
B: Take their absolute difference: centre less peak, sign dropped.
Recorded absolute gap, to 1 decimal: 1.1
